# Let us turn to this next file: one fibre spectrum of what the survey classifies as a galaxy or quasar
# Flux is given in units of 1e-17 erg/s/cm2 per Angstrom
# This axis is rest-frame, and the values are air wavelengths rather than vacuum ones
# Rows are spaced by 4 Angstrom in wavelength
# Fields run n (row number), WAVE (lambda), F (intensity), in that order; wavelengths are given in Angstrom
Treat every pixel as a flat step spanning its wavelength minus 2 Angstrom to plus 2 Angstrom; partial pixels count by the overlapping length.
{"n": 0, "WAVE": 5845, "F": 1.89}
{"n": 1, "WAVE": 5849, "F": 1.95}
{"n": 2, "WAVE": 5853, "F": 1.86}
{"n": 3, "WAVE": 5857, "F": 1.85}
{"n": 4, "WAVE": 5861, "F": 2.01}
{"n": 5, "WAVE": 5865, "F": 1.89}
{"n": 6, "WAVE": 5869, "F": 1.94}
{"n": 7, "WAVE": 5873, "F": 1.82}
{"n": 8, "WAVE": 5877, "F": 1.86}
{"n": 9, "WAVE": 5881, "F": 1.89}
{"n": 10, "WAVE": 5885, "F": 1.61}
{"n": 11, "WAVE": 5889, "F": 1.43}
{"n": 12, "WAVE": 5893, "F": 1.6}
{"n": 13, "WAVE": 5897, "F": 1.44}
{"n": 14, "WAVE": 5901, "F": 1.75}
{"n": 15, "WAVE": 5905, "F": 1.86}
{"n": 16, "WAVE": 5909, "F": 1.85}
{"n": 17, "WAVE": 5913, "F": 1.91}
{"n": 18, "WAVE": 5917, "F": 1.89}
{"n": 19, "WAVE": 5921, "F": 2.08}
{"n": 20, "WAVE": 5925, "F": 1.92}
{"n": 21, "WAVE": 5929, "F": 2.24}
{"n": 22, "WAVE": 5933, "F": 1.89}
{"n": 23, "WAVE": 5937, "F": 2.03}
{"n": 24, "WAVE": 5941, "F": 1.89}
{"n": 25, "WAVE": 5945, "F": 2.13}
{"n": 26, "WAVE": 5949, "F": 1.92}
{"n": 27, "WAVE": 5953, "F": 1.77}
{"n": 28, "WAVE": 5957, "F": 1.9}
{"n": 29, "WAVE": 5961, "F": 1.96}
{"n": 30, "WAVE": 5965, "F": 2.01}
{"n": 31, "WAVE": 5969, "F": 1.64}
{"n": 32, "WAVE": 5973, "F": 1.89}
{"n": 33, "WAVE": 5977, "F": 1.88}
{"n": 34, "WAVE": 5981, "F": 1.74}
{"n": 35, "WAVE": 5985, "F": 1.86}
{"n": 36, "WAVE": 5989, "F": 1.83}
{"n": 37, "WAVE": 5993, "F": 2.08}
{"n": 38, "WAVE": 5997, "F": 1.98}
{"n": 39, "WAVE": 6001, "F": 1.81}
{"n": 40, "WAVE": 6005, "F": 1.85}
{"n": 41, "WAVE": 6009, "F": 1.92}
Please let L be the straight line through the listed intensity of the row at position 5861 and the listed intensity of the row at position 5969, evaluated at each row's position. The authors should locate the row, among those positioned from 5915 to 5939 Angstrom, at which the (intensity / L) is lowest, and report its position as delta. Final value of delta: 5917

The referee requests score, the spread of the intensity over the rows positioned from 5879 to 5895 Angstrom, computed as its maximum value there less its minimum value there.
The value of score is 0.46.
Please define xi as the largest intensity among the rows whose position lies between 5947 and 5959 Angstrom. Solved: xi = 1.92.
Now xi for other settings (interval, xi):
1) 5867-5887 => 1.94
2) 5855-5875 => 2.01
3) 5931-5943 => 2.03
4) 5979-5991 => 1.86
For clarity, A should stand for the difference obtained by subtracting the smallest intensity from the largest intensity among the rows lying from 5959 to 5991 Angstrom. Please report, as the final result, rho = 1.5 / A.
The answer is 4.1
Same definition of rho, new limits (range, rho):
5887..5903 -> 4.7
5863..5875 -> 12.5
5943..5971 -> 3.1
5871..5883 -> 21.4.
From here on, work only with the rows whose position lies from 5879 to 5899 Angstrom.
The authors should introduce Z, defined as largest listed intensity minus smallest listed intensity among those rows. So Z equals 0.460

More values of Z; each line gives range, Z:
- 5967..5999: 0.440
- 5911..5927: 0.190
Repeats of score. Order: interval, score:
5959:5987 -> 0.37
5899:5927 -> 0.33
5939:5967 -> 0.36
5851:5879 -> 0.19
